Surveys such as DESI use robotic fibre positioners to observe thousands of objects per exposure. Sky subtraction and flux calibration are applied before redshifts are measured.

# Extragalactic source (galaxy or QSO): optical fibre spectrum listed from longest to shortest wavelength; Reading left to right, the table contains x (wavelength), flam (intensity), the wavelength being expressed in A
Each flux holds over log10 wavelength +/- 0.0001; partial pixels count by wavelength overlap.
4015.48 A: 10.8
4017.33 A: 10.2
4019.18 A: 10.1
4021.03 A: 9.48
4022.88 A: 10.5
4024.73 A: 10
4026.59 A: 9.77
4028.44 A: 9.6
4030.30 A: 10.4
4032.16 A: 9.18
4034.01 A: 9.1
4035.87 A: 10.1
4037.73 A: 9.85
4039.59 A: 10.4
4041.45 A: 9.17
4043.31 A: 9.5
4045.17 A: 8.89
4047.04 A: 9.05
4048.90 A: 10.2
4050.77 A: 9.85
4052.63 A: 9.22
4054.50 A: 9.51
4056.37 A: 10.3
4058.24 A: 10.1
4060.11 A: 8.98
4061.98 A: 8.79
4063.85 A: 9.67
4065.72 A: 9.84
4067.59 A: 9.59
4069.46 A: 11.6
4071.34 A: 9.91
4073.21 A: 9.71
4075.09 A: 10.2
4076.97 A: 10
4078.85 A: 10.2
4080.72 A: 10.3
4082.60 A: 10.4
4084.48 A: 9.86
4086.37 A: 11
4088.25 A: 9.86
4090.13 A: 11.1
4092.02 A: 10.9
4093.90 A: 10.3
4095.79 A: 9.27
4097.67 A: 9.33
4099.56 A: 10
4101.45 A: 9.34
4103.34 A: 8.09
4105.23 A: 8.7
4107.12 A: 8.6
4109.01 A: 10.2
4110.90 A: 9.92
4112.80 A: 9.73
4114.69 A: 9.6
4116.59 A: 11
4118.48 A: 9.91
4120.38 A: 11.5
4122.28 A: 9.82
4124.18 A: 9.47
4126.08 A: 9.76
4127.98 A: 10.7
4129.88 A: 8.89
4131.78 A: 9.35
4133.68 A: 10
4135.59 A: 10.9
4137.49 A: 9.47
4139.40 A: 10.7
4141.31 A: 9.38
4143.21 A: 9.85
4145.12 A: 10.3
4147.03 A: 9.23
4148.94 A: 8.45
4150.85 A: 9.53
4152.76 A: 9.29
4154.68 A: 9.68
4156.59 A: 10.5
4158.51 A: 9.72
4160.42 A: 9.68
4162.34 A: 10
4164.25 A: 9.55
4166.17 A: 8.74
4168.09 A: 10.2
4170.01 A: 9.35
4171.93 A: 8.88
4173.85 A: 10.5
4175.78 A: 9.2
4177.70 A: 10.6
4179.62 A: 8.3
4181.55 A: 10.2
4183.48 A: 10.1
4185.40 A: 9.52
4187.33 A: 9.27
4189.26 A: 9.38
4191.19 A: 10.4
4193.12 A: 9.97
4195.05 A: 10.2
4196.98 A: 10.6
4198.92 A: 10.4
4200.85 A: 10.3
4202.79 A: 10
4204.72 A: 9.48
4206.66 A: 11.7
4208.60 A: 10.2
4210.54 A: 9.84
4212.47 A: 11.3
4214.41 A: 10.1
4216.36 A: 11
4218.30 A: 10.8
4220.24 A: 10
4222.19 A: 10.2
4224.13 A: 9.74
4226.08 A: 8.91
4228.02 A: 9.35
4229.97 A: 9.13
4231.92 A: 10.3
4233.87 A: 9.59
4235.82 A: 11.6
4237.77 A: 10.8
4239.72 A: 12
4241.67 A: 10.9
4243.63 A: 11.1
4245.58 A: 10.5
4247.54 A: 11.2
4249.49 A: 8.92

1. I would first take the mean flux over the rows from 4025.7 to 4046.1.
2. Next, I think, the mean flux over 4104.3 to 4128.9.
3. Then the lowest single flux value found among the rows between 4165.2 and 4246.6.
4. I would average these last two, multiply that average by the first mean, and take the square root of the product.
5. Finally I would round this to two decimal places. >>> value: 9.37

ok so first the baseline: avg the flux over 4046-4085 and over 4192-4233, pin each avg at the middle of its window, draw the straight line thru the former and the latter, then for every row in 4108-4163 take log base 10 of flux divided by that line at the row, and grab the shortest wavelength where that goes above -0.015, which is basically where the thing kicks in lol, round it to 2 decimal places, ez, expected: 4109.01 A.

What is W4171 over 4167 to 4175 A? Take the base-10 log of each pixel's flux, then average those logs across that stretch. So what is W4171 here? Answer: 0.99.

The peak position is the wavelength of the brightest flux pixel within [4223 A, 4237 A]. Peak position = 4235.82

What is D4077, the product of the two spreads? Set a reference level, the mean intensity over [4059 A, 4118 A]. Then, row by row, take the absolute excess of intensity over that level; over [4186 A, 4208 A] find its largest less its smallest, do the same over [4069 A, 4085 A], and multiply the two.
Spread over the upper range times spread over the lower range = 3.0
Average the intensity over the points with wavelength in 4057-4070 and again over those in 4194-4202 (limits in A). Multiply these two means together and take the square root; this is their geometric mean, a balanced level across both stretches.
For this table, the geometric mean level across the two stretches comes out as 10.1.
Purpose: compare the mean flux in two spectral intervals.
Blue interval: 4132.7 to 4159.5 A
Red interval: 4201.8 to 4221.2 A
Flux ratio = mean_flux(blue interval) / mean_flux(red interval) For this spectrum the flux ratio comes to 0.937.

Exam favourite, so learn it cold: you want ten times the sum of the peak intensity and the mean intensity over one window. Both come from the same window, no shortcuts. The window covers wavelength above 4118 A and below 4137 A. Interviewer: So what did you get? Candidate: 215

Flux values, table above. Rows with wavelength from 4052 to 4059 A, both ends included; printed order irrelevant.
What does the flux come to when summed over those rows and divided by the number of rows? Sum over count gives 9.8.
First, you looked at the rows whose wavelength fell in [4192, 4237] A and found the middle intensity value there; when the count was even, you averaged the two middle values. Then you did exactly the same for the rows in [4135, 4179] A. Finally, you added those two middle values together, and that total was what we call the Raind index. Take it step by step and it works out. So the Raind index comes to 19.9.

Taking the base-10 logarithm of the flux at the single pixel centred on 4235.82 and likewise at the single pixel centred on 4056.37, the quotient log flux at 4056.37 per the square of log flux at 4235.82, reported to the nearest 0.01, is 0.89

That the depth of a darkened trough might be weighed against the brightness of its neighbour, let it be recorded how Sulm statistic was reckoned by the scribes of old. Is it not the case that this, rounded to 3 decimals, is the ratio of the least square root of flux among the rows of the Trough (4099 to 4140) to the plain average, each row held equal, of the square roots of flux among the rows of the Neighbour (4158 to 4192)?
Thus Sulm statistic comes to 0.916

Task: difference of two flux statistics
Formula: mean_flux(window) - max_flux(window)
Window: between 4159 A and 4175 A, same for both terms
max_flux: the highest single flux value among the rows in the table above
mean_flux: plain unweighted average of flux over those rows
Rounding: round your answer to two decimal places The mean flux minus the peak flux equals -0.89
